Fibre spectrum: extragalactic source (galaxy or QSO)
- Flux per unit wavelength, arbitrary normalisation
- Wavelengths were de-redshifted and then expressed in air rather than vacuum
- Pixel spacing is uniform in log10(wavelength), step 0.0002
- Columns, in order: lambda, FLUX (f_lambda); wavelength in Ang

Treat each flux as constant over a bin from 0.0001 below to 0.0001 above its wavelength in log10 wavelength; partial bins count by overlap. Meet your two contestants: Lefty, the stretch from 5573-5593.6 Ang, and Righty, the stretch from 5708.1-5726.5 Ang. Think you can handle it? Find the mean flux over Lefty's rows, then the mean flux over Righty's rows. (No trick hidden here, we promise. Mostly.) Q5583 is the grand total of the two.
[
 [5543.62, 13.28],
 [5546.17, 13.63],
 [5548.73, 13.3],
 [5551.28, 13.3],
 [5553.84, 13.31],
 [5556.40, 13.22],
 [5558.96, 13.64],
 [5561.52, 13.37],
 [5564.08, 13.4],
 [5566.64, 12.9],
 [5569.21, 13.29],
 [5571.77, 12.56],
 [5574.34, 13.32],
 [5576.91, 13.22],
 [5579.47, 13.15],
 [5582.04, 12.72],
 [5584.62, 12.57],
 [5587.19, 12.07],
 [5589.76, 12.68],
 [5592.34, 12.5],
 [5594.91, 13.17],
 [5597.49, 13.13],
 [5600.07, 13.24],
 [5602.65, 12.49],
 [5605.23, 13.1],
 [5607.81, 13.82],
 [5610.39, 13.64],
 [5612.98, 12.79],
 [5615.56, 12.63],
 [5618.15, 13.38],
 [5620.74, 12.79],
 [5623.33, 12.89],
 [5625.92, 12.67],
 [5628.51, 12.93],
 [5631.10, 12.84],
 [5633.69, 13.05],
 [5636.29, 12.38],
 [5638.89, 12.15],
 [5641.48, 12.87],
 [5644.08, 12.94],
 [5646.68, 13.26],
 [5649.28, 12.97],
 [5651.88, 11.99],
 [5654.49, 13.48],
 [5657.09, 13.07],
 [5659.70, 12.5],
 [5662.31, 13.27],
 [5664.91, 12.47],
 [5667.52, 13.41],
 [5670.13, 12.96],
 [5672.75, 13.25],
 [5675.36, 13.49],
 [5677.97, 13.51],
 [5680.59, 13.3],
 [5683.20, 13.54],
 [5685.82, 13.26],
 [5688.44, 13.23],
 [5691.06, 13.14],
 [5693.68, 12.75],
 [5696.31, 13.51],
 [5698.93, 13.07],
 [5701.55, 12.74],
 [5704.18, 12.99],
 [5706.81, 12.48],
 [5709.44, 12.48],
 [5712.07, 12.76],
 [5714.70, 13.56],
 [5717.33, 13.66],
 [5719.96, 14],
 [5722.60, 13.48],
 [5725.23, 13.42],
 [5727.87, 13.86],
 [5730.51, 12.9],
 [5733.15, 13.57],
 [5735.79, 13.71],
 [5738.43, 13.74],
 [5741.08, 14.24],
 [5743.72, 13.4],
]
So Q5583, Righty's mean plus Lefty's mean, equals 26.1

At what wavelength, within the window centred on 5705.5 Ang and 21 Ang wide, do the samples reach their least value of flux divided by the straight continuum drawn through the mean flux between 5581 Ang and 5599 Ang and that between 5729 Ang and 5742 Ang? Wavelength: 5709.44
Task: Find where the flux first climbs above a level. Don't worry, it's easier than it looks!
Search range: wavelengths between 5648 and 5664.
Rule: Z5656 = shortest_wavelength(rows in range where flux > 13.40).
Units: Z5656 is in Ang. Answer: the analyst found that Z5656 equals 5654.49 Ang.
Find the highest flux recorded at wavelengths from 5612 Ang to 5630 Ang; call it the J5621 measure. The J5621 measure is 13.38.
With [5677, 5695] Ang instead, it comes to 13.54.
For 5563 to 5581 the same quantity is 13.4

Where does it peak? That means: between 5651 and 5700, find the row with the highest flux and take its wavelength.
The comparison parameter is 5683.20 Ang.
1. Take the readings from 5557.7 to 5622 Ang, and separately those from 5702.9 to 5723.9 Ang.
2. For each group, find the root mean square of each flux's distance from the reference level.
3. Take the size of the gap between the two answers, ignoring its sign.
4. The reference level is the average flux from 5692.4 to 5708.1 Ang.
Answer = 0.16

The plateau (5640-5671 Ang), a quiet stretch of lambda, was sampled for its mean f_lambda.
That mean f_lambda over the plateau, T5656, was 12.9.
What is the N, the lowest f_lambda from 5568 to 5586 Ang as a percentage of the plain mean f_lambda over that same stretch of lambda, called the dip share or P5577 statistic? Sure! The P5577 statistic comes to 96.8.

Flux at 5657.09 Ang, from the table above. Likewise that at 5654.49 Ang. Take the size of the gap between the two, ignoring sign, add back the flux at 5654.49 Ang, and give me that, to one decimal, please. 13.9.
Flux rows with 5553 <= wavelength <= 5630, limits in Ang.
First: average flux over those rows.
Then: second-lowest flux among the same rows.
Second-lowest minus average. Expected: -0.5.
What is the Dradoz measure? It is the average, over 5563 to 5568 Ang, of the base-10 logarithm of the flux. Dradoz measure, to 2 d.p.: 1.12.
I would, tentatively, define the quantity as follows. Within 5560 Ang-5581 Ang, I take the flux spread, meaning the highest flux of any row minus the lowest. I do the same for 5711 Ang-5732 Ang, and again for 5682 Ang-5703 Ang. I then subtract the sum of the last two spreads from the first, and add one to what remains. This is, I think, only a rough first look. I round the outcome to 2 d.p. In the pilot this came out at -0.20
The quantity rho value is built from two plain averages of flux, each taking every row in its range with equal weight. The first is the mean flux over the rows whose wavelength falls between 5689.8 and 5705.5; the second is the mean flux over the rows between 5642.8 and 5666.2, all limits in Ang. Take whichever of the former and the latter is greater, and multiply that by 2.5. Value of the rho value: 32.6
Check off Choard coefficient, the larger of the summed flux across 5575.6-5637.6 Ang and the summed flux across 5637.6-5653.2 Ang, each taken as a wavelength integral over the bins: 800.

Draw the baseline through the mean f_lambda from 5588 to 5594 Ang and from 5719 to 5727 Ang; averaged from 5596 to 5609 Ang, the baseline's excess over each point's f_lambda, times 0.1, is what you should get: -0.05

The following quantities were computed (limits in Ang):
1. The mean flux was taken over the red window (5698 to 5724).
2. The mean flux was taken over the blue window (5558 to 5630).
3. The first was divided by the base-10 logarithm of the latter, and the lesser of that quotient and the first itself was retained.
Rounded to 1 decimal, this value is 11.8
